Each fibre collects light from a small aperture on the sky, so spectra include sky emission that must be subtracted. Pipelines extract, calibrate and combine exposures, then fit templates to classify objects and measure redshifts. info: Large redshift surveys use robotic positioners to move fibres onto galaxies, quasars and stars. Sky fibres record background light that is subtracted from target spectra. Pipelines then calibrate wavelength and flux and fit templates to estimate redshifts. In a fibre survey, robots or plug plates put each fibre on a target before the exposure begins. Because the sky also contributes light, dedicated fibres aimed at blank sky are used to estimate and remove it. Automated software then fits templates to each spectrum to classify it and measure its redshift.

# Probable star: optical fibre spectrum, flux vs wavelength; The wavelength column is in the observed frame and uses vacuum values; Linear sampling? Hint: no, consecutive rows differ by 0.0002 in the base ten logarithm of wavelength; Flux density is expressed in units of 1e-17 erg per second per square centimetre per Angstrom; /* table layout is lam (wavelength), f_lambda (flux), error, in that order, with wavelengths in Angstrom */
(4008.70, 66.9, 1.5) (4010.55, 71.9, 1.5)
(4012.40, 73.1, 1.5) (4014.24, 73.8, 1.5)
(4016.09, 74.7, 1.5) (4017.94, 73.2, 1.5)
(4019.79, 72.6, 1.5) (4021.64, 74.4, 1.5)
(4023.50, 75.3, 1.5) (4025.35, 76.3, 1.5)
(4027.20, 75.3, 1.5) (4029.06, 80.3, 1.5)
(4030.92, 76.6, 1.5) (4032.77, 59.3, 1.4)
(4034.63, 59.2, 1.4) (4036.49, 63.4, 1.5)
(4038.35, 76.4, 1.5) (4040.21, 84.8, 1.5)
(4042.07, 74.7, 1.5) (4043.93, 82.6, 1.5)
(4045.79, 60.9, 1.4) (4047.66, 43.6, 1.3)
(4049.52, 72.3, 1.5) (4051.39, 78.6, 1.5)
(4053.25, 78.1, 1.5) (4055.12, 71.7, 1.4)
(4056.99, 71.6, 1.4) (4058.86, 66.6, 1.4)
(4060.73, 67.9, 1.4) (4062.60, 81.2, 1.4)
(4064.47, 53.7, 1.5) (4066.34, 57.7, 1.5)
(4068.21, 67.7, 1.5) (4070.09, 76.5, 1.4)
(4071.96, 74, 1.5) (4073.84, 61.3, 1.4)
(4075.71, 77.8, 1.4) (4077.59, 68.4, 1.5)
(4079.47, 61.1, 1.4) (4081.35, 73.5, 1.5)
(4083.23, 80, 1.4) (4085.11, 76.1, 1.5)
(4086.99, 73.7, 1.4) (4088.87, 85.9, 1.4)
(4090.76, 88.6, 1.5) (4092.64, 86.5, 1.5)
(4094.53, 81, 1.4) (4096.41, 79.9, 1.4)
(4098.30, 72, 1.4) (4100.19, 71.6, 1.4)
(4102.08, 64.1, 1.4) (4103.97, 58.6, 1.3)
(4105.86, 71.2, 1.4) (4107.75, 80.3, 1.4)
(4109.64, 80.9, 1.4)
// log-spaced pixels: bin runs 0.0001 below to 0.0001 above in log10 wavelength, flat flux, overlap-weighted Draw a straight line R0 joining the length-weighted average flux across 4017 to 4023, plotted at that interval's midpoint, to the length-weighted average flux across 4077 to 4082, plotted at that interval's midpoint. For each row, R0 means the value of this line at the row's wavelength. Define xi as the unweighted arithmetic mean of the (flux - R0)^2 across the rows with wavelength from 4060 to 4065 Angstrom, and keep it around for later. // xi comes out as 126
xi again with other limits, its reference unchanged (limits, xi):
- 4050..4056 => 47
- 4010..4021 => 2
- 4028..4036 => 101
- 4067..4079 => 42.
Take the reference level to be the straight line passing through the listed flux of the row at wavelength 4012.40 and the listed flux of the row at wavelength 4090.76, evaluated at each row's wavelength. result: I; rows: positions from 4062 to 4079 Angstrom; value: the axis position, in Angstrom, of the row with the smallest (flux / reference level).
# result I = 4064.47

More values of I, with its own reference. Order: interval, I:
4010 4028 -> 4019.79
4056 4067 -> 4064.47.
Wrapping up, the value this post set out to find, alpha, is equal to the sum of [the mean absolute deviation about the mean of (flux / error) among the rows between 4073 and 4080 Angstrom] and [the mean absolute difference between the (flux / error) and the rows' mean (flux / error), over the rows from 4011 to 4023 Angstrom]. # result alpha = 4.7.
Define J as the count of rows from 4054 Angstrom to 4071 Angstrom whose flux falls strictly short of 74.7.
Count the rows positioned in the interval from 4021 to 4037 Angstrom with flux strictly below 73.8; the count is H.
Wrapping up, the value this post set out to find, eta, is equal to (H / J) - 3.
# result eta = -2.6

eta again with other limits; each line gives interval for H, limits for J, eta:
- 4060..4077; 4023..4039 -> -1.3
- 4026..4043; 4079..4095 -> -2.0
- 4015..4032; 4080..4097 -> -2.0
